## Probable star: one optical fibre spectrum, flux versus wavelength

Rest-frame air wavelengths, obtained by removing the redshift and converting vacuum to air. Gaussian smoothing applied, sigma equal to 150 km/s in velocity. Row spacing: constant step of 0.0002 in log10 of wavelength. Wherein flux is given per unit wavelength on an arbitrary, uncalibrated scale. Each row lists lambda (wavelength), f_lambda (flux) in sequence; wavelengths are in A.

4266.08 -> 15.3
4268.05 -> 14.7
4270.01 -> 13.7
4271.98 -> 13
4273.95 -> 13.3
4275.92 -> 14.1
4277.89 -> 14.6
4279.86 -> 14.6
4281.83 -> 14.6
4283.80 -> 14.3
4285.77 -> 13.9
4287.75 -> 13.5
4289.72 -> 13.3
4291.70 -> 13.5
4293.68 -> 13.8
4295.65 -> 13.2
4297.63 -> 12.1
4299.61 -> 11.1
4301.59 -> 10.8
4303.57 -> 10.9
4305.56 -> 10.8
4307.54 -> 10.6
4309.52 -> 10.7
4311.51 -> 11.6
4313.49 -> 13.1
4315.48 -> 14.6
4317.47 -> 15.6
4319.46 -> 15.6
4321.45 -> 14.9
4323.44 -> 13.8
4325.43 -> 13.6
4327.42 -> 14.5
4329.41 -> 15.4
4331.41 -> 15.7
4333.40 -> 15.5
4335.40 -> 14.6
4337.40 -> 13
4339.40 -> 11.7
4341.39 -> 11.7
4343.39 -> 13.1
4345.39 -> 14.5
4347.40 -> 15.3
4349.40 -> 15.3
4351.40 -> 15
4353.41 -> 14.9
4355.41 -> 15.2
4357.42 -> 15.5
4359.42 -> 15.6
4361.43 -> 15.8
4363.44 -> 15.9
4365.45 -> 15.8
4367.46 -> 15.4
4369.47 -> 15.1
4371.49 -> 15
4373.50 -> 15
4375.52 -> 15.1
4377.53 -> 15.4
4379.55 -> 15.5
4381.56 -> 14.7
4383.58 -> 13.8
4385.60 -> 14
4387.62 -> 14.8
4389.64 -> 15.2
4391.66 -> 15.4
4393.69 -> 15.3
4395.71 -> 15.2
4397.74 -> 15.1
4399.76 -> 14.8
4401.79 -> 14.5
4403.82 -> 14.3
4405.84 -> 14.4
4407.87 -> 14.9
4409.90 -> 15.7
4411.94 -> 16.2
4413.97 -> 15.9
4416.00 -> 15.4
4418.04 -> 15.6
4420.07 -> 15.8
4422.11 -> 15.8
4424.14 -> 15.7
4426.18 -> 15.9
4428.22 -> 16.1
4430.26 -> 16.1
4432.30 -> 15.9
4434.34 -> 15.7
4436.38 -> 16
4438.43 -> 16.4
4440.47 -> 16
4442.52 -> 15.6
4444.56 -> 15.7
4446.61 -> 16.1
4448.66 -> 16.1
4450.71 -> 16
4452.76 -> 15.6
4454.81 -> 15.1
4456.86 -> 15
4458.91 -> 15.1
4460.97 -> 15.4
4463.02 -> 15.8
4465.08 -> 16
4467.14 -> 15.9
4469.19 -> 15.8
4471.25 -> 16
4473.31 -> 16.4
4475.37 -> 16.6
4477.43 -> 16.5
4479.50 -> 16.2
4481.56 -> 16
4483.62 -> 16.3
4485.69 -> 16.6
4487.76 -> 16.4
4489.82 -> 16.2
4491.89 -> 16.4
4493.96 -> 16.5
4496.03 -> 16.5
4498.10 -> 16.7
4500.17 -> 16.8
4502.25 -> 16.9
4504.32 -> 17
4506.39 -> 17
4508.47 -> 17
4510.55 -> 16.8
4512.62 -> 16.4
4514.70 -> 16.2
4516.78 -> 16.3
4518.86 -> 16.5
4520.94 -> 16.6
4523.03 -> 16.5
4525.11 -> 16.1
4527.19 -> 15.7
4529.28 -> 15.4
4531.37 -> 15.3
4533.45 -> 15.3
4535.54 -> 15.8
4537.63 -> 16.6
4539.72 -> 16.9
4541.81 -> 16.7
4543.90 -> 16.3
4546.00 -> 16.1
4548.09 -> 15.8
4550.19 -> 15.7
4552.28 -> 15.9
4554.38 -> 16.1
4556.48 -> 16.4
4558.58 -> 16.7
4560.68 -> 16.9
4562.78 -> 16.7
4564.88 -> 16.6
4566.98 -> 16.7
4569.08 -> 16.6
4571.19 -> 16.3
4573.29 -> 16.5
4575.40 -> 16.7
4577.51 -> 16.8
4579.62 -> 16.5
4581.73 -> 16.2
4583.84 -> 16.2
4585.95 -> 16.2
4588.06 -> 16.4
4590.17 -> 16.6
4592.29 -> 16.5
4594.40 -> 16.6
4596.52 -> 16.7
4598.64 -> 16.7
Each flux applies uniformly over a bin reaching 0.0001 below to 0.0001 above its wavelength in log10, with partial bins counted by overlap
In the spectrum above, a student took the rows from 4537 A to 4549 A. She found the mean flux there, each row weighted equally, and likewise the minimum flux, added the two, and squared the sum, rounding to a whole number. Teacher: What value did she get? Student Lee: 1037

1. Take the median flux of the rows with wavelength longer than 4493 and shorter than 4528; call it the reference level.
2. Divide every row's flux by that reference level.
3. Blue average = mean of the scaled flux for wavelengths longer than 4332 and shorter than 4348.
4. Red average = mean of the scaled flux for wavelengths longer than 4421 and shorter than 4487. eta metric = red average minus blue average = 0.14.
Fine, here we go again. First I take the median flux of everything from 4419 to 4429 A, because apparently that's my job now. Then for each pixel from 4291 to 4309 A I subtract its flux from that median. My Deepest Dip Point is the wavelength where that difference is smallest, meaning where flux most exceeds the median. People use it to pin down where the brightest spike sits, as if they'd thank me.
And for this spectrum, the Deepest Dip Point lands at 4293.68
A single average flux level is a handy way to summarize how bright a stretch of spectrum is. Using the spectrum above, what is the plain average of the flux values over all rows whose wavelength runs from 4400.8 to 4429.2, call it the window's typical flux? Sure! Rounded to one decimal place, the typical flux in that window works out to 15.4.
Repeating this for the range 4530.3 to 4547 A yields 16.1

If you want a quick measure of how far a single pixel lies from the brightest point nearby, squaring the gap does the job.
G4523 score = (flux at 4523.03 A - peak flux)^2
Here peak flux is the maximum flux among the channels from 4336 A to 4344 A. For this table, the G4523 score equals 12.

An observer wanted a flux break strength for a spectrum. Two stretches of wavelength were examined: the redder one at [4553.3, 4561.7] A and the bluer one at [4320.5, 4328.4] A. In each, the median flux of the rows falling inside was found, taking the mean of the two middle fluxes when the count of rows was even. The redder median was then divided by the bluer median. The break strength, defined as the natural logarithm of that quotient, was 0.16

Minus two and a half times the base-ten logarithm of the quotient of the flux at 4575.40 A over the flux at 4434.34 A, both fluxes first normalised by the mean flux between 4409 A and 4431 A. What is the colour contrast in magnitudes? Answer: -0.07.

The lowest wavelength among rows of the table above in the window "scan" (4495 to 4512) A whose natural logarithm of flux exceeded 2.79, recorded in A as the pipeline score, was 4496.03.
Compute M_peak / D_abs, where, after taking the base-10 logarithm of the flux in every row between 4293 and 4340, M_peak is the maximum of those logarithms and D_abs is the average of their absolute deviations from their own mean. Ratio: 23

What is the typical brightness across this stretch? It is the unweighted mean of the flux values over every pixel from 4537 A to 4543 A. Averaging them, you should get 16.7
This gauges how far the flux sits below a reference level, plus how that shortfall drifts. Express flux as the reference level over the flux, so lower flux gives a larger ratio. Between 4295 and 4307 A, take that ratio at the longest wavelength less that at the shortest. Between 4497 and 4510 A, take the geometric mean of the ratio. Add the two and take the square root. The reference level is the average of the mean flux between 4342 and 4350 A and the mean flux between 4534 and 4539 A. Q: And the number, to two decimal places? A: 1.08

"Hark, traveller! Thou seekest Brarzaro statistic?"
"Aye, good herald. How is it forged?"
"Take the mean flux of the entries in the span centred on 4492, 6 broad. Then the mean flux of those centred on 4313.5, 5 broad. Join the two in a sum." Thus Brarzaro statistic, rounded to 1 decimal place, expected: 29.5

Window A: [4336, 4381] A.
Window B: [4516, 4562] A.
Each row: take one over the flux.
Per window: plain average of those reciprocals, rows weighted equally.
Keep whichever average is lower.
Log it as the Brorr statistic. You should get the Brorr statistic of 0.0619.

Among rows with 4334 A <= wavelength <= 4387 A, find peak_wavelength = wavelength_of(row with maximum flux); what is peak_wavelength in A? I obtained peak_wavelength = 4363.44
